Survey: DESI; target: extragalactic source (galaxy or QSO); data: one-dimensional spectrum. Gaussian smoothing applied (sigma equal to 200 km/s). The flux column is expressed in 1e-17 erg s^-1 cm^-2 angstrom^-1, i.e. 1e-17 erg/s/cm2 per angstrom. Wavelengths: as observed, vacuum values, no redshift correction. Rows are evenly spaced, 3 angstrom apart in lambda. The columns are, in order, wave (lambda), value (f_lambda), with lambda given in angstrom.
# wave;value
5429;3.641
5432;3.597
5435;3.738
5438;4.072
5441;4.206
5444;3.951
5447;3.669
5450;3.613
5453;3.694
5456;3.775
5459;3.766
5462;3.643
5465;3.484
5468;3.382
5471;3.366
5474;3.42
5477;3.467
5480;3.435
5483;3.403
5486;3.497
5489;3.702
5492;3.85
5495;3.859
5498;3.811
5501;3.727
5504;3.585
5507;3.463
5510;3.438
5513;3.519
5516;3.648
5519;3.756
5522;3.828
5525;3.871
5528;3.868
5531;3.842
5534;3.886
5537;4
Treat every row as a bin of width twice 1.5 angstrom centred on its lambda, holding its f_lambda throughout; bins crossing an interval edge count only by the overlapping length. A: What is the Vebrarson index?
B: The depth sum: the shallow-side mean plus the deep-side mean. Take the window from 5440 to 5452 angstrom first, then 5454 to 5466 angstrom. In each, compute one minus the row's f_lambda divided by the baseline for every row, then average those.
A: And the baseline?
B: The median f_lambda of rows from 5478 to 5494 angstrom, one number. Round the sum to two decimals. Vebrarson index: -0.15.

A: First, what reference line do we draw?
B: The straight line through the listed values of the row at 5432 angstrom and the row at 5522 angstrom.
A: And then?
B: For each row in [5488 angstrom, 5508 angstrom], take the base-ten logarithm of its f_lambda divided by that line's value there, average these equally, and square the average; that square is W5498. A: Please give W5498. 0.0000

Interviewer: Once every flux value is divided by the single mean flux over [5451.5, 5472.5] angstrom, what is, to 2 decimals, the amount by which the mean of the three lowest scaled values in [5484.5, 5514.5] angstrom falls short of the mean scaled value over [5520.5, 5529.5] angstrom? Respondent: 0.11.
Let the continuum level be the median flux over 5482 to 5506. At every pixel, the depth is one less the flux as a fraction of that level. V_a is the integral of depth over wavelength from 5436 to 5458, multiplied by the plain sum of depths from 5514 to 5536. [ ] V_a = 0.15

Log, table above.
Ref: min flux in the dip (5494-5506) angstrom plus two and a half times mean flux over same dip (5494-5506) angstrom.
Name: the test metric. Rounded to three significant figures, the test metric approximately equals 12.9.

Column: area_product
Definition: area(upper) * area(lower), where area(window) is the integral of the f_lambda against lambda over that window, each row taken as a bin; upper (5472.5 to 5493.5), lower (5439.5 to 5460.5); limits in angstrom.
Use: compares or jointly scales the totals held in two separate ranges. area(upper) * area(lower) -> 5947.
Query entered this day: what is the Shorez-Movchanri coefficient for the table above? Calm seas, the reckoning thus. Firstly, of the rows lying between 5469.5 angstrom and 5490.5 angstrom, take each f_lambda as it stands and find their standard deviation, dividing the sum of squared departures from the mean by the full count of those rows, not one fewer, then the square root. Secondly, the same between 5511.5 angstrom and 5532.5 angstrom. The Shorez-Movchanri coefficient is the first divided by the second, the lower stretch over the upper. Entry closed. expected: 0.83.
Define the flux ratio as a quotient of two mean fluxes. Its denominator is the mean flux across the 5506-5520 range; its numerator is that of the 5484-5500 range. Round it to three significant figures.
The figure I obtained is 1.05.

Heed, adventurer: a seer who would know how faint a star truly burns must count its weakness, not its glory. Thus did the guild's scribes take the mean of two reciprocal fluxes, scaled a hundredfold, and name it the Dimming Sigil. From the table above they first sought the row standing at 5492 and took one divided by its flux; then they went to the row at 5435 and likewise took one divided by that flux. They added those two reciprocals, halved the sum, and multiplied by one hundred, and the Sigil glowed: 26.4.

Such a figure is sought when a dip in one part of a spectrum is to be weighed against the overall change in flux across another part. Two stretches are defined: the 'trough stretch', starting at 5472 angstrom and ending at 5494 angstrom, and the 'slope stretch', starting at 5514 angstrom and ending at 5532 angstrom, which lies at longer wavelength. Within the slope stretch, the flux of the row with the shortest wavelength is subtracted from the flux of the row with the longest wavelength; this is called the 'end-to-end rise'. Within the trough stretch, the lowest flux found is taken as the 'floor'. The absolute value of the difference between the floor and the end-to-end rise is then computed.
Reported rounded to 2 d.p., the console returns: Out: 3.21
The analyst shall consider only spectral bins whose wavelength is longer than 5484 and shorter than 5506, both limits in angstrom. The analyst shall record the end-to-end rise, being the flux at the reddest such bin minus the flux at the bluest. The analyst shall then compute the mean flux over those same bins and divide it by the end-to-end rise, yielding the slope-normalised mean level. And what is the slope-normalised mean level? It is 42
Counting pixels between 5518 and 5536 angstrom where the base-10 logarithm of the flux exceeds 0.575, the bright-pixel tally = 5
